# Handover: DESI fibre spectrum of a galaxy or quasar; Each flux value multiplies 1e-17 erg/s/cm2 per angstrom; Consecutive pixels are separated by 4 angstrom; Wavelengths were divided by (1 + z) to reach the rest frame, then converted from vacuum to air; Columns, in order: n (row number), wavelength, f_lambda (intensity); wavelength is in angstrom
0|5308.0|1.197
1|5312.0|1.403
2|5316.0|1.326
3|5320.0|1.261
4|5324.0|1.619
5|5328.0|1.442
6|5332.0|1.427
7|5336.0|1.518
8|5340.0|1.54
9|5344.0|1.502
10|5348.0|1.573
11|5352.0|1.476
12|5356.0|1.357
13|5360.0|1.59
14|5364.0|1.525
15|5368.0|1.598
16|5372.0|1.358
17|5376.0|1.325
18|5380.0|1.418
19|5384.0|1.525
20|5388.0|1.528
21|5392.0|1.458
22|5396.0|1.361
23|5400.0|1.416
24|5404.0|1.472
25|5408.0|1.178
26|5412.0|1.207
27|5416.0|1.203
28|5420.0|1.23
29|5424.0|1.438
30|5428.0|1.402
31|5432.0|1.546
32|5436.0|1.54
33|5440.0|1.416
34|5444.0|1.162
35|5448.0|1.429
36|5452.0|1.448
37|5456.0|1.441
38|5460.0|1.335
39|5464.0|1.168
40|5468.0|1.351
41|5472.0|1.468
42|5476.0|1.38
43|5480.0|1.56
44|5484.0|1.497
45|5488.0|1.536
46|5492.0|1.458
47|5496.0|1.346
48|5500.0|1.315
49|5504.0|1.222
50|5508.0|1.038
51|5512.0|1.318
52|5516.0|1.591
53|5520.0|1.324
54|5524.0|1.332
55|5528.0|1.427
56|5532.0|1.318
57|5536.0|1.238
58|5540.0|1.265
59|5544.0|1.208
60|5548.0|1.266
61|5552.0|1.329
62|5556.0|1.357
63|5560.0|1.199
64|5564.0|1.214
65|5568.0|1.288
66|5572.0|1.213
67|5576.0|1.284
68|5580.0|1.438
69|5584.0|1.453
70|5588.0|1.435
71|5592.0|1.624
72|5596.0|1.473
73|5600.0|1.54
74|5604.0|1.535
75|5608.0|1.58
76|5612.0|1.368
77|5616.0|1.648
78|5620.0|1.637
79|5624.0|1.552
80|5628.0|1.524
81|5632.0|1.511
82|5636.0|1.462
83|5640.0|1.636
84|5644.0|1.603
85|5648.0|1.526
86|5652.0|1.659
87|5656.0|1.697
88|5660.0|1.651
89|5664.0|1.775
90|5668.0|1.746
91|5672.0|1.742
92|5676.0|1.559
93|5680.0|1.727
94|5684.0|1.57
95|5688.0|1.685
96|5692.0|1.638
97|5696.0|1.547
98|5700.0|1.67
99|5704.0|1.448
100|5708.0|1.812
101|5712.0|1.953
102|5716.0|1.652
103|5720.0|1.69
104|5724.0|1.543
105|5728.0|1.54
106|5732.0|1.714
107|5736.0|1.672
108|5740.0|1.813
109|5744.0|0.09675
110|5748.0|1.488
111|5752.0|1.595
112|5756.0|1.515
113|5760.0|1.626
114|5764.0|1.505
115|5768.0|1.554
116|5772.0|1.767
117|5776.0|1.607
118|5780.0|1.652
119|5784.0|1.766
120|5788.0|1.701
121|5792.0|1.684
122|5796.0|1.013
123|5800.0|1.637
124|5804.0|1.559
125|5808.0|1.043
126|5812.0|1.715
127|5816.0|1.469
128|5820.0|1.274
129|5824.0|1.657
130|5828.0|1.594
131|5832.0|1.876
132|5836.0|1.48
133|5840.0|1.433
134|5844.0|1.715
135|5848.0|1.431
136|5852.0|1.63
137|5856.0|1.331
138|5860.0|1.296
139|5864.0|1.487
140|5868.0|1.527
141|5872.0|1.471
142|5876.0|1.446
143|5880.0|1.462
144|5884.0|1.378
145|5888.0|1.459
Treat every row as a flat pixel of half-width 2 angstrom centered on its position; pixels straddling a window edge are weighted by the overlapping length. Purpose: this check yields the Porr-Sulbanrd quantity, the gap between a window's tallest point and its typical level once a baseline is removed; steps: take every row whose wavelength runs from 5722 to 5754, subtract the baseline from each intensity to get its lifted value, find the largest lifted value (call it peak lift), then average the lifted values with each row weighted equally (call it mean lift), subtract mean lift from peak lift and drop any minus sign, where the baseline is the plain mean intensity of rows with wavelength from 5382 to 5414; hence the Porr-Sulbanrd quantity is 0.38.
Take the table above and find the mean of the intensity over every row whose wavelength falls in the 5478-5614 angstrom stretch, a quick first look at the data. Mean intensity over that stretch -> 1.37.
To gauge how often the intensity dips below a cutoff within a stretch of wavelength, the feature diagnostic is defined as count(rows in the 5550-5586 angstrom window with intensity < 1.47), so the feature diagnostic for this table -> 9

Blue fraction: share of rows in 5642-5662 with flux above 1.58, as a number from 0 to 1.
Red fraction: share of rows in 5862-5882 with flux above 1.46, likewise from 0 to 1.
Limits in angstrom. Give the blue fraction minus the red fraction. 0.00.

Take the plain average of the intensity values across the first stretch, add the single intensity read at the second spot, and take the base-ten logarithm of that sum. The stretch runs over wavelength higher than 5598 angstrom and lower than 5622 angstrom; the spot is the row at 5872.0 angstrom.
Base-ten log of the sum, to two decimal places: 0.48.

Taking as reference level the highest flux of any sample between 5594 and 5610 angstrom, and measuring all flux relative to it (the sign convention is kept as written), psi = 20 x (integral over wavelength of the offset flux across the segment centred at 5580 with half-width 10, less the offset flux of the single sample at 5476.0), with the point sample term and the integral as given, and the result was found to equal -82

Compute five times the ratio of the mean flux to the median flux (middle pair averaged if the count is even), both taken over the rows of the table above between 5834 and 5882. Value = 5.03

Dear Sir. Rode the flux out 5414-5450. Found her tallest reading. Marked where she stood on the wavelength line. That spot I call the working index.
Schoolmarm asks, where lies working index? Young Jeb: 5432.0 angstrom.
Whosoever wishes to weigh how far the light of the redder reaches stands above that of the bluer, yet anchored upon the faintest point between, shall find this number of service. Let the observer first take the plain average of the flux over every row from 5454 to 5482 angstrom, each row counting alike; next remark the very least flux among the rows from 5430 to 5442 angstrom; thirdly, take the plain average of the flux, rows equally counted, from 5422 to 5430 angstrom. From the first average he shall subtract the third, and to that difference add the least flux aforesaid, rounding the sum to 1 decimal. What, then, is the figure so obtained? 1.4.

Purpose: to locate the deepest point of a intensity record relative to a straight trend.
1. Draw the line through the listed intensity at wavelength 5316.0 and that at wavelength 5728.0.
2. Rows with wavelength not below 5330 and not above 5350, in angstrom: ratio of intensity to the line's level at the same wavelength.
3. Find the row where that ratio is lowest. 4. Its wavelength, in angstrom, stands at 5332.0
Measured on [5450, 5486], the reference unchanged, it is 5464.0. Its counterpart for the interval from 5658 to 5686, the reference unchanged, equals 5676.0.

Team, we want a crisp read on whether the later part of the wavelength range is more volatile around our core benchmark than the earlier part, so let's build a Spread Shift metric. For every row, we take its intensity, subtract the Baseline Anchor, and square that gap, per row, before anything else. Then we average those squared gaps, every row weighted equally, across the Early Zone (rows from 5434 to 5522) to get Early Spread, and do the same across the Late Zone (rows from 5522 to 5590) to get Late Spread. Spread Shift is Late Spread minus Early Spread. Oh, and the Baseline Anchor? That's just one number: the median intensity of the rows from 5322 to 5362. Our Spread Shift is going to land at 0.011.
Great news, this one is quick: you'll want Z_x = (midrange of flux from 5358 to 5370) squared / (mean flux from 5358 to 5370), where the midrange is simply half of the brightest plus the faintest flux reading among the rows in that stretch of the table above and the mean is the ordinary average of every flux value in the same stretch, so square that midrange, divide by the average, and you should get 1.55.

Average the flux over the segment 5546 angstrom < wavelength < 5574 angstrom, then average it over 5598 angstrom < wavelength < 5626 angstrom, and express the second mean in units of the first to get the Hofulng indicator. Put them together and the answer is 1.22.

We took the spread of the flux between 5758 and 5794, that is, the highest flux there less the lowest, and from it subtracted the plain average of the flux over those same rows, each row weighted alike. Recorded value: -1.4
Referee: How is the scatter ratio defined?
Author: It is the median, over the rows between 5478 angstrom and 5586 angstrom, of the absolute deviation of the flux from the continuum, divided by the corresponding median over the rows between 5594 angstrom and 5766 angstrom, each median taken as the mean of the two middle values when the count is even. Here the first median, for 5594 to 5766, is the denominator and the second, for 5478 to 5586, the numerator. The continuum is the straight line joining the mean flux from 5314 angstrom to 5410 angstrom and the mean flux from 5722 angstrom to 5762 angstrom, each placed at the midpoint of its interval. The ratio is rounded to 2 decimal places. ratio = 0.83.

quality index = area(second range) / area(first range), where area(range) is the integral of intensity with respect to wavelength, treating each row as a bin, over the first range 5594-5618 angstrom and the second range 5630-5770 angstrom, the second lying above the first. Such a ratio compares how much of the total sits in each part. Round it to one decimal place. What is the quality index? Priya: 6.1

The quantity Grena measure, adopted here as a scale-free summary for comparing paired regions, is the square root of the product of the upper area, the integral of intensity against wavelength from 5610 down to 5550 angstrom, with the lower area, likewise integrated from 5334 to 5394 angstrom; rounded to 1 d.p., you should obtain 86.5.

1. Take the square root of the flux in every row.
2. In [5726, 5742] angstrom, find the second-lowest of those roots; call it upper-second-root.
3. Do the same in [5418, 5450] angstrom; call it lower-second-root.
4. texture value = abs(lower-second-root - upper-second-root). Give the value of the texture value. 0.18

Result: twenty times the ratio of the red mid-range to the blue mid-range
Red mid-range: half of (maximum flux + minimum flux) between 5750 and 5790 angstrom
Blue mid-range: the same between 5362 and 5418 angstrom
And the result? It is 23.6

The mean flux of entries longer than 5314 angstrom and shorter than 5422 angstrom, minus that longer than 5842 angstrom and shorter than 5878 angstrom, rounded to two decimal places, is -0.06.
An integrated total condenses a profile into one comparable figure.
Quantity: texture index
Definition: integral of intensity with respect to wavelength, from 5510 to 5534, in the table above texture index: 33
